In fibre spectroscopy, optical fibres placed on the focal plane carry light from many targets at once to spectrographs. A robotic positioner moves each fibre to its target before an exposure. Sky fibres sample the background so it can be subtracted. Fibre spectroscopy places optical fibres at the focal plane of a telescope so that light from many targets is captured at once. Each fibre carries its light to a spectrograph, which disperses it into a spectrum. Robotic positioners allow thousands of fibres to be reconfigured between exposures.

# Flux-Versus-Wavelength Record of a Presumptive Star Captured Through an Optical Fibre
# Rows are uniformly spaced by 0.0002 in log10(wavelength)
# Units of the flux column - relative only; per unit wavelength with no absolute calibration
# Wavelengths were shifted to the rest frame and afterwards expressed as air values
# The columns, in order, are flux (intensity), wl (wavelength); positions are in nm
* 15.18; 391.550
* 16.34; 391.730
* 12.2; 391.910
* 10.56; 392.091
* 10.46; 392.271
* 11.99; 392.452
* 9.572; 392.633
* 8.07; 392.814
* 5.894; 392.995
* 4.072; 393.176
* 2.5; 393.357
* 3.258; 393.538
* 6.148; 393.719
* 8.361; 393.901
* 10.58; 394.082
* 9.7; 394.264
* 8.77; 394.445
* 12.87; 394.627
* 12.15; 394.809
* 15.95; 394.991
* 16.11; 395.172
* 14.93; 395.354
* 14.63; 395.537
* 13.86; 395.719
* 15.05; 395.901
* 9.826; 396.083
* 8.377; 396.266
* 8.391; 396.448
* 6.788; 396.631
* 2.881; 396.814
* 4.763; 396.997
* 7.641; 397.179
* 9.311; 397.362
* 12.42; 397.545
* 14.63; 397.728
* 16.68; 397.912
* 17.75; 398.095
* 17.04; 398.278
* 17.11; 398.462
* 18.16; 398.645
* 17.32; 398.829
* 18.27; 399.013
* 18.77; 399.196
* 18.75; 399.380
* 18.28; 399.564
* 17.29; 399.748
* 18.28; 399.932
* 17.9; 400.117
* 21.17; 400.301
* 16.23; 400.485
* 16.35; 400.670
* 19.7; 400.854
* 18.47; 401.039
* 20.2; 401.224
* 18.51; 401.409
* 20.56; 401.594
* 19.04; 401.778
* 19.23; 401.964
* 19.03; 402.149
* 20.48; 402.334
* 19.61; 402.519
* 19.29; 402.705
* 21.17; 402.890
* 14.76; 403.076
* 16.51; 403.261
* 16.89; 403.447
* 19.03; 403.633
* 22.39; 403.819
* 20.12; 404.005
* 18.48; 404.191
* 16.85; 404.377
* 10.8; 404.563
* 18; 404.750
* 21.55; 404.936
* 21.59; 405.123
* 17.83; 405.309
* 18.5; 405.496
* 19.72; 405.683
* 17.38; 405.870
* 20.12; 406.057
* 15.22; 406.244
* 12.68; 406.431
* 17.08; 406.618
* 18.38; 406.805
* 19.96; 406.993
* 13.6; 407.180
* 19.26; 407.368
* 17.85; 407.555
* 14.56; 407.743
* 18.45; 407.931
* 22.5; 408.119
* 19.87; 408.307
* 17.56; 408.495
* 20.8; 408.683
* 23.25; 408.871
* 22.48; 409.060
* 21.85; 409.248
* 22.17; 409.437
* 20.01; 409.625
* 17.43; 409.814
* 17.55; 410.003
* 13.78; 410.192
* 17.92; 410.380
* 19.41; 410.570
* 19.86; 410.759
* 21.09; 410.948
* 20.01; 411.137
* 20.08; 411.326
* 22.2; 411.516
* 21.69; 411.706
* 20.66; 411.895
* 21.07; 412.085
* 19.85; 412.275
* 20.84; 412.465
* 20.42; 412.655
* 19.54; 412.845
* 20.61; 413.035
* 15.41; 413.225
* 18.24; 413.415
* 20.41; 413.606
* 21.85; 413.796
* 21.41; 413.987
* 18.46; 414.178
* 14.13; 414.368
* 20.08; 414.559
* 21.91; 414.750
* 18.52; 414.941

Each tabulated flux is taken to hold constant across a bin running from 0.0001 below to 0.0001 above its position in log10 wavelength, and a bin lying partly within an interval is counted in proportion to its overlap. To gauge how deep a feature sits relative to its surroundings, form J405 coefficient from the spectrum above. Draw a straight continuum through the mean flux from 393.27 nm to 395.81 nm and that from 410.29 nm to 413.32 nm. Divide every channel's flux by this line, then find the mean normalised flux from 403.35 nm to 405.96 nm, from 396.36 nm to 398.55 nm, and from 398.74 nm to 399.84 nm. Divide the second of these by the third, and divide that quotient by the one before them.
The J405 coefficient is 0.58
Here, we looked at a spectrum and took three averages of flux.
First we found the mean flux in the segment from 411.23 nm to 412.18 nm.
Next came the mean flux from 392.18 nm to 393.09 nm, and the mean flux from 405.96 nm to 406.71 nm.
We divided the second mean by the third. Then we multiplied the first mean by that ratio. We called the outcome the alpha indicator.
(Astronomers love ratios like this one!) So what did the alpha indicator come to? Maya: 11.9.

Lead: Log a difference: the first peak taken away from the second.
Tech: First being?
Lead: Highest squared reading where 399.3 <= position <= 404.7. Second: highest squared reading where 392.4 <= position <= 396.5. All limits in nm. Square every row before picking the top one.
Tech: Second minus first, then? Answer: -242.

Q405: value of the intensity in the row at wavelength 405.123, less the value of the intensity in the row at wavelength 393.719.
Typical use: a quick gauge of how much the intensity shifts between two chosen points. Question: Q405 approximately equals 15.4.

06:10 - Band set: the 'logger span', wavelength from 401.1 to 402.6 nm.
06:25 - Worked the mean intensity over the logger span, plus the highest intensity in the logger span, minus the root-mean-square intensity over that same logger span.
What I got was 21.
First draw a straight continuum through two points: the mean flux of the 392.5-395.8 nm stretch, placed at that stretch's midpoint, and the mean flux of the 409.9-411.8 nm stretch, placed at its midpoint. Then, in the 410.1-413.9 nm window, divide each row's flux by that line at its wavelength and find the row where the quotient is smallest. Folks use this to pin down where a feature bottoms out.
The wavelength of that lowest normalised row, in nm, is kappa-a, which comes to 410.192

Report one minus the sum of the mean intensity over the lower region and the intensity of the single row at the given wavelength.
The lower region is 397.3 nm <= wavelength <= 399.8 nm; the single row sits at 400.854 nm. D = -35.3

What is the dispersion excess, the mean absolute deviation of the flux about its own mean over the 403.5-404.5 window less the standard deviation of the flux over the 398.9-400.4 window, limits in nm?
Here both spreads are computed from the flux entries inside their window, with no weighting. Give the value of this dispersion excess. 0.4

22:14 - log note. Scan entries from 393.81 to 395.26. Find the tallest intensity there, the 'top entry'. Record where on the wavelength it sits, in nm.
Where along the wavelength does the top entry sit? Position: 395.172 nm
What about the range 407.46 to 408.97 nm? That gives 408.871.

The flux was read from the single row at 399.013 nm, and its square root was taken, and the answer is 4.27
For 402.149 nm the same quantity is 4.36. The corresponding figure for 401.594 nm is 4.53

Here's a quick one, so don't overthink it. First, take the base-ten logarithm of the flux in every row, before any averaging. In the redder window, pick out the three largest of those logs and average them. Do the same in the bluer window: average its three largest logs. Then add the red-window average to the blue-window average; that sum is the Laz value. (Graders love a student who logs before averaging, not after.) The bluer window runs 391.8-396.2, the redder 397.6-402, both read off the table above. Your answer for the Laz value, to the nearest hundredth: 2.51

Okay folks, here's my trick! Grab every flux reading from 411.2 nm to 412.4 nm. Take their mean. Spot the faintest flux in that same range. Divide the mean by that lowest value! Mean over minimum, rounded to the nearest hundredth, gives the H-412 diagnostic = 1.05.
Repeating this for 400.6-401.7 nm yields 1.16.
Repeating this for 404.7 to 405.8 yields 1.10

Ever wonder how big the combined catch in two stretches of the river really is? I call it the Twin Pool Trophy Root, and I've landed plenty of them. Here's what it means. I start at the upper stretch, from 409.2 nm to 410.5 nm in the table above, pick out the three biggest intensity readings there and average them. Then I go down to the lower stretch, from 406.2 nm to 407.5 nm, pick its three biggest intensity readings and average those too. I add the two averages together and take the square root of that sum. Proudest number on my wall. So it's 6.4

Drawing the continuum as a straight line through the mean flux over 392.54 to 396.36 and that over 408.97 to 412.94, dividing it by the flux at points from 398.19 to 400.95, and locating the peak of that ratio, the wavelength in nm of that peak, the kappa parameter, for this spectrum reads 400.670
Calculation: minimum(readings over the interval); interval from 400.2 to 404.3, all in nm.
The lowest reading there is 14.76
